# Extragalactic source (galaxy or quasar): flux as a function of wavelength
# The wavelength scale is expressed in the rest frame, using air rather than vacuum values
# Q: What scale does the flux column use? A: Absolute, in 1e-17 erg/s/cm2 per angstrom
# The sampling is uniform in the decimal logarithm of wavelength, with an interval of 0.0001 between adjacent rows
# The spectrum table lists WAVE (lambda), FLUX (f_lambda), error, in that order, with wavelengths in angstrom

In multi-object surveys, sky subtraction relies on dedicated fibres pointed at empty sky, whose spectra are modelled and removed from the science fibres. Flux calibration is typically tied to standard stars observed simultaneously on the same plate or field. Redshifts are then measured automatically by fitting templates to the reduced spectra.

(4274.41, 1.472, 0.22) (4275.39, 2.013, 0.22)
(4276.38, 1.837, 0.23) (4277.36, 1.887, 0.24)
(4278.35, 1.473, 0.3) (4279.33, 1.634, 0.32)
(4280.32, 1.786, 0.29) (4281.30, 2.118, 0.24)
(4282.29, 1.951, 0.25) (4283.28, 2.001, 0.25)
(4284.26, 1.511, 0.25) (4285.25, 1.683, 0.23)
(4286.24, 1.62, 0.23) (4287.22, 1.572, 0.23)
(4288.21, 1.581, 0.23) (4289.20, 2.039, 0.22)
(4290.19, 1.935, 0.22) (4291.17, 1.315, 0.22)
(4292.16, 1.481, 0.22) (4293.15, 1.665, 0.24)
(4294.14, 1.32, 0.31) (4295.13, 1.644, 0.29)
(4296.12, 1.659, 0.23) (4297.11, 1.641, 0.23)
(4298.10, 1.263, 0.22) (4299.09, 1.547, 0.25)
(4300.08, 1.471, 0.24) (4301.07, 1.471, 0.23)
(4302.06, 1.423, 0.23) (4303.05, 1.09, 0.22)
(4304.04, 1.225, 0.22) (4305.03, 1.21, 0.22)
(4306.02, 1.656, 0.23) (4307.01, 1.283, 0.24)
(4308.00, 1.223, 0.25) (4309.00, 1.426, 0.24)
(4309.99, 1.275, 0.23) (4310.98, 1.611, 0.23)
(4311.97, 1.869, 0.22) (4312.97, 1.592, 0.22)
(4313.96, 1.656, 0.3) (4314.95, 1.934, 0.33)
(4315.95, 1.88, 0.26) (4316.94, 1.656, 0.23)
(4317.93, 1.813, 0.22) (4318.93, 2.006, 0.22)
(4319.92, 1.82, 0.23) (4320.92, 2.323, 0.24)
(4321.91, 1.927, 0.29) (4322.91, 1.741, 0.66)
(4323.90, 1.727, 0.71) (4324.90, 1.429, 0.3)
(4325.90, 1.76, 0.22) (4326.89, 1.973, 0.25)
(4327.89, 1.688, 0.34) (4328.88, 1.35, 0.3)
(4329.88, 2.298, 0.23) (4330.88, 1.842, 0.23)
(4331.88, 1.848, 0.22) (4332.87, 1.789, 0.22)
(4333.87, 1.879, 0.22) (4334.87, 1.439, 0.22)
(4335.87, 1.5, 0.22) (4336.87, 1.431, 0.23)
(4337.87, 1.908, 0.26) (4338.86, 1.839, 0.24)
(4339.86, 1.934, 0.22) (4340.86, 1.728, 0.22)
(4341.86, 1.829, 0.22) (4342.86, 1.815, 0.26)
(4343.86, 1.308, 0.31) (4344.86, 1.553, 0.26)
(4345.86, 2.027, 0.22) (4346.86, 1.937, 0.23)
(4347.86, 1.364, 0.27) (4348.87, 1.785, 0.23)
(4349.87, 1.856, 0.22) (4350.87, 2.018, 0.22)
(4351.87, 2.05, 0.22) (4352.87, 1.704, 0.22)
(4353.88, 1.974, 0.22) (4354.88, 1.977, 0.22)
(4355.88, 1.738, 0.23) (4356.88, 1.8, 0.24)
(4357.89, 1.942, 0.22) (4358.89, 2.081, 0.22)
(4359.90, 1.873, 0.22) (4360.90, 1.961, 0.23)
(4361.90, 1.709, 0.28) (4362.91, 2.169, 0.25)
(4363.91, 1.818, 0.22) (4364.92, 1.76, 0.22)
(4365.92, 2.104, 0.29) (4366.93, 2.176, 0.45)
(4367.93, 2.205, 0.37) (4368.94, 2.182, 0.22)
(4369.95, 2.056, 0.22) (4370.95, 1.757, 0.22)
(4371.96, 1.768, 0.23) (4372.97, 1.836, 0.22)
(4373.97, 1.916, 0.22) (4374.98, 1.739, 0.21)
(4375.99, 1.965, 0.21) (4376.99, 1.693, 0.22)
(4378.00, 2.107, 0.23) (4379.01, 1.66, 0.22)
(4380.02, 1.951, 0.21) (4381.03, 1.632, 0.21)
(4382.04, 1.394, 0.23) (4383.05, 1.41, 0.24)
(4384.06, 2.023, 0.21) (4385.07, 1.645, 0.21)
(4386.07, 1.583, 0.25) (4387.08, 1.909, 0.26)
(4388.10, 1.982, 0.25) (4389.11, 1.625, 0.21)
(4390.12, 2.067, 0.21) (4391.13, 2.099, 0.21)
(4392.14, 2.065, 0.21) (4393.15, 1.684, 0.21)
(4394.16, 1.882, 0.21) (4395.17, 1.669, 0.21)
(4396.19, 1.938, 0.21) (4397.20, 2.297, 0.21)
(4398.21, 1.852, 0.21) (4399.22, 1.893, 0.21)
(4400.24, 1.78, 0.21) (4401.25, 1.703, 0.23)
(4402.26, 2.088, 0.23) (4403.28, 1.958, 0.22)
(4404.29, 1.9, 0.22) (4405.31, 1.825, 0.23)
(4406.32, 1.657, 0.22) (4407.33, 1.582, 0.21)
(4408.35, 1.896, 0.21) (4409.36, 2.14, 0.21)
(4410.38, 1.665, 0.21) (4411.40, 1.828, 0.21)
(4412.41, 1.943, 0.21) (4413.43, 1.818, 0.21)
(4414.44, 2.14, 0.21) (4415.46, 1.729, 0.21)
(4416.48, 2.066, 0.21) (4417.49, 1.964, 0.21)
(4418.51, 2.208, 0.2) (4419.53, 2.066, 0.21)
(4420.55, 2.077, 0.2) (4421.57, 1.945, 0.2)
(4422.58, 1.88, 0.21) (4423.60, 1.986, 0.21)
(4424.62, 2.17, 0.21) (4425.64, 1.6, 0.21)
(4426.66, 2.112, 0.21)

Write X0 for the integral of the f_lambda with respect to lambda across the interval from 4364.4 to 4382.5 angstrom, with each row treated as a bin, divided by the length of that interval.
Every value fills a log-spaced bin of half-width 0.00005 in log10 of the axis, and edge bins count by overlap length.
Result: 1.88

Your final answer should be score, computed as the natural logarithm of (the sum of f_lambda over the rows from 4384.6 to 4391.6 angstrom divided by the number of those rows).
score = 0.61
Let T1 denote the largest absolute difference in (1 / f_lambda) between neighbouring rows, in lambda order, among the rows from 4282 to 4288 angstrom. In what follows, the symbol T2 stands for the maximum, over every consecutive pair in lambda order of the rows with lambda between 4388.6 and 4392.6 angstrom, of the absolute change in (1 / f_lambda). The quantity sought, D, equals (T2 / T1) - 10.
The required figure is -9.19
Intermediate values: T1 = 0.16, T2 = 0.132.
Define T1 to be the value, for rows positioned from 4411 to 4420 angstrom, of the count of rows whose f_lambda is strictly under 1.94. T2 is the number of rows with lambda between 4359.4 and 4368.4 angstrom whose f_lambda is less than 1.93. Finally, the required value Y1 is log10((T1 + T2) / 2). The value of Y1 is 0.54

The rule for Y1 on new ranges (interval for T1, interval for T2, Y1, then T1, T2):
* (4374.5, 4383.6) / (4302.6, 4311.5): 0.88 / 6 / 9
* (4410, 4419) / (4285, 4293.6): 0.74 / 4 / 7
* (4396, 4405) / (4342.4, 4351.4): 0.78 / 6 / 6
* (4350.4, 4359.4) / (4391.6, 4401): 0.65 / 3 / 6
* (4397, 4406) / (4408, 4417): 0.74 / 6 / 5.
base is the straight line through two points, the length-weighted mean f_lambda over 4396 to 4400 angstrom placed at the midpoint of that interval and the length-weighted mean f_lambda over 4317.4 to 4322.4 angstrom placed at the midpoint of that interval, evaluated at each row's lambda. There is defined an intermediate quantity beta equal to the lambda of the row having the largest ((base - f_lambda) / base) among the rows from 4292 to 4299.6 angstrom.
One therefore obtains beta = 4298.10 angstrom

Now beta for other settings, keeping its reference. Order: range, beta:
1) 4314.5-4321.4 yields 4316.94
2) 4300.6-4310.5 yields 4303.05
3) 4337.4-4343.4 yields 4340.86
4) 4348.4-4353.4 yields 4352.87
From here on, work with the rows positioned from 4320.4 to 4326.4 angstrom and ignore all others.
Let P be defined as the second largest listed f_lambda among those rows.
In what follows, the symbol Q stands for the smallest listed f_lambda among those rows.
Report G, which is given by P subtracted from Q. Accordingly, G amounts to -0.50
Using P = 1.927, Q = 1.429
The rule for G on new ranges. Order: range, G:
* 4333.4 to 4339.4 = -0.45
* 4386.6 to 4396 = -0.44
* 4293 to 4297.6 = -0.34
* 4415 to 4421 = -0.35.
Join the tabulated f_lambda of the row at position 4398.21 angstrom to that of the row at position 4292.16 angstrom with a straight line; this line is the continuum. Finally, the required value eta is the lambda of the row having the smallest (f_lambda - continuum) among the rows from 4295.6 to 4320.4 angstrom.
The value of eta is 4303.05 angstrom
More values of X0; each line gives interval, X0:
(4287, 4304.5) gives 1.52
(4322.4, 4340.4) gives 1.74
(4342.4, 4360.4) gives 1.82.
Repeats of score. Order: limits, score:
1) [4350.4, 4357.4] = 0.64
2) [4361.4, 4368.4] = 0.69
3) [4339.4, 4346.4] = 0.56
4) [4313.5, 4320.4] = 0.60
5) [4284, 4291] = 0.53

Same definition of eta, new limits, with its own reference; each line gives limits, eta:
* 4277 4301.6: 4298.10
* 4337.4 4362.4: 4343.86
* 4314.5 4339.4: 4328.88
